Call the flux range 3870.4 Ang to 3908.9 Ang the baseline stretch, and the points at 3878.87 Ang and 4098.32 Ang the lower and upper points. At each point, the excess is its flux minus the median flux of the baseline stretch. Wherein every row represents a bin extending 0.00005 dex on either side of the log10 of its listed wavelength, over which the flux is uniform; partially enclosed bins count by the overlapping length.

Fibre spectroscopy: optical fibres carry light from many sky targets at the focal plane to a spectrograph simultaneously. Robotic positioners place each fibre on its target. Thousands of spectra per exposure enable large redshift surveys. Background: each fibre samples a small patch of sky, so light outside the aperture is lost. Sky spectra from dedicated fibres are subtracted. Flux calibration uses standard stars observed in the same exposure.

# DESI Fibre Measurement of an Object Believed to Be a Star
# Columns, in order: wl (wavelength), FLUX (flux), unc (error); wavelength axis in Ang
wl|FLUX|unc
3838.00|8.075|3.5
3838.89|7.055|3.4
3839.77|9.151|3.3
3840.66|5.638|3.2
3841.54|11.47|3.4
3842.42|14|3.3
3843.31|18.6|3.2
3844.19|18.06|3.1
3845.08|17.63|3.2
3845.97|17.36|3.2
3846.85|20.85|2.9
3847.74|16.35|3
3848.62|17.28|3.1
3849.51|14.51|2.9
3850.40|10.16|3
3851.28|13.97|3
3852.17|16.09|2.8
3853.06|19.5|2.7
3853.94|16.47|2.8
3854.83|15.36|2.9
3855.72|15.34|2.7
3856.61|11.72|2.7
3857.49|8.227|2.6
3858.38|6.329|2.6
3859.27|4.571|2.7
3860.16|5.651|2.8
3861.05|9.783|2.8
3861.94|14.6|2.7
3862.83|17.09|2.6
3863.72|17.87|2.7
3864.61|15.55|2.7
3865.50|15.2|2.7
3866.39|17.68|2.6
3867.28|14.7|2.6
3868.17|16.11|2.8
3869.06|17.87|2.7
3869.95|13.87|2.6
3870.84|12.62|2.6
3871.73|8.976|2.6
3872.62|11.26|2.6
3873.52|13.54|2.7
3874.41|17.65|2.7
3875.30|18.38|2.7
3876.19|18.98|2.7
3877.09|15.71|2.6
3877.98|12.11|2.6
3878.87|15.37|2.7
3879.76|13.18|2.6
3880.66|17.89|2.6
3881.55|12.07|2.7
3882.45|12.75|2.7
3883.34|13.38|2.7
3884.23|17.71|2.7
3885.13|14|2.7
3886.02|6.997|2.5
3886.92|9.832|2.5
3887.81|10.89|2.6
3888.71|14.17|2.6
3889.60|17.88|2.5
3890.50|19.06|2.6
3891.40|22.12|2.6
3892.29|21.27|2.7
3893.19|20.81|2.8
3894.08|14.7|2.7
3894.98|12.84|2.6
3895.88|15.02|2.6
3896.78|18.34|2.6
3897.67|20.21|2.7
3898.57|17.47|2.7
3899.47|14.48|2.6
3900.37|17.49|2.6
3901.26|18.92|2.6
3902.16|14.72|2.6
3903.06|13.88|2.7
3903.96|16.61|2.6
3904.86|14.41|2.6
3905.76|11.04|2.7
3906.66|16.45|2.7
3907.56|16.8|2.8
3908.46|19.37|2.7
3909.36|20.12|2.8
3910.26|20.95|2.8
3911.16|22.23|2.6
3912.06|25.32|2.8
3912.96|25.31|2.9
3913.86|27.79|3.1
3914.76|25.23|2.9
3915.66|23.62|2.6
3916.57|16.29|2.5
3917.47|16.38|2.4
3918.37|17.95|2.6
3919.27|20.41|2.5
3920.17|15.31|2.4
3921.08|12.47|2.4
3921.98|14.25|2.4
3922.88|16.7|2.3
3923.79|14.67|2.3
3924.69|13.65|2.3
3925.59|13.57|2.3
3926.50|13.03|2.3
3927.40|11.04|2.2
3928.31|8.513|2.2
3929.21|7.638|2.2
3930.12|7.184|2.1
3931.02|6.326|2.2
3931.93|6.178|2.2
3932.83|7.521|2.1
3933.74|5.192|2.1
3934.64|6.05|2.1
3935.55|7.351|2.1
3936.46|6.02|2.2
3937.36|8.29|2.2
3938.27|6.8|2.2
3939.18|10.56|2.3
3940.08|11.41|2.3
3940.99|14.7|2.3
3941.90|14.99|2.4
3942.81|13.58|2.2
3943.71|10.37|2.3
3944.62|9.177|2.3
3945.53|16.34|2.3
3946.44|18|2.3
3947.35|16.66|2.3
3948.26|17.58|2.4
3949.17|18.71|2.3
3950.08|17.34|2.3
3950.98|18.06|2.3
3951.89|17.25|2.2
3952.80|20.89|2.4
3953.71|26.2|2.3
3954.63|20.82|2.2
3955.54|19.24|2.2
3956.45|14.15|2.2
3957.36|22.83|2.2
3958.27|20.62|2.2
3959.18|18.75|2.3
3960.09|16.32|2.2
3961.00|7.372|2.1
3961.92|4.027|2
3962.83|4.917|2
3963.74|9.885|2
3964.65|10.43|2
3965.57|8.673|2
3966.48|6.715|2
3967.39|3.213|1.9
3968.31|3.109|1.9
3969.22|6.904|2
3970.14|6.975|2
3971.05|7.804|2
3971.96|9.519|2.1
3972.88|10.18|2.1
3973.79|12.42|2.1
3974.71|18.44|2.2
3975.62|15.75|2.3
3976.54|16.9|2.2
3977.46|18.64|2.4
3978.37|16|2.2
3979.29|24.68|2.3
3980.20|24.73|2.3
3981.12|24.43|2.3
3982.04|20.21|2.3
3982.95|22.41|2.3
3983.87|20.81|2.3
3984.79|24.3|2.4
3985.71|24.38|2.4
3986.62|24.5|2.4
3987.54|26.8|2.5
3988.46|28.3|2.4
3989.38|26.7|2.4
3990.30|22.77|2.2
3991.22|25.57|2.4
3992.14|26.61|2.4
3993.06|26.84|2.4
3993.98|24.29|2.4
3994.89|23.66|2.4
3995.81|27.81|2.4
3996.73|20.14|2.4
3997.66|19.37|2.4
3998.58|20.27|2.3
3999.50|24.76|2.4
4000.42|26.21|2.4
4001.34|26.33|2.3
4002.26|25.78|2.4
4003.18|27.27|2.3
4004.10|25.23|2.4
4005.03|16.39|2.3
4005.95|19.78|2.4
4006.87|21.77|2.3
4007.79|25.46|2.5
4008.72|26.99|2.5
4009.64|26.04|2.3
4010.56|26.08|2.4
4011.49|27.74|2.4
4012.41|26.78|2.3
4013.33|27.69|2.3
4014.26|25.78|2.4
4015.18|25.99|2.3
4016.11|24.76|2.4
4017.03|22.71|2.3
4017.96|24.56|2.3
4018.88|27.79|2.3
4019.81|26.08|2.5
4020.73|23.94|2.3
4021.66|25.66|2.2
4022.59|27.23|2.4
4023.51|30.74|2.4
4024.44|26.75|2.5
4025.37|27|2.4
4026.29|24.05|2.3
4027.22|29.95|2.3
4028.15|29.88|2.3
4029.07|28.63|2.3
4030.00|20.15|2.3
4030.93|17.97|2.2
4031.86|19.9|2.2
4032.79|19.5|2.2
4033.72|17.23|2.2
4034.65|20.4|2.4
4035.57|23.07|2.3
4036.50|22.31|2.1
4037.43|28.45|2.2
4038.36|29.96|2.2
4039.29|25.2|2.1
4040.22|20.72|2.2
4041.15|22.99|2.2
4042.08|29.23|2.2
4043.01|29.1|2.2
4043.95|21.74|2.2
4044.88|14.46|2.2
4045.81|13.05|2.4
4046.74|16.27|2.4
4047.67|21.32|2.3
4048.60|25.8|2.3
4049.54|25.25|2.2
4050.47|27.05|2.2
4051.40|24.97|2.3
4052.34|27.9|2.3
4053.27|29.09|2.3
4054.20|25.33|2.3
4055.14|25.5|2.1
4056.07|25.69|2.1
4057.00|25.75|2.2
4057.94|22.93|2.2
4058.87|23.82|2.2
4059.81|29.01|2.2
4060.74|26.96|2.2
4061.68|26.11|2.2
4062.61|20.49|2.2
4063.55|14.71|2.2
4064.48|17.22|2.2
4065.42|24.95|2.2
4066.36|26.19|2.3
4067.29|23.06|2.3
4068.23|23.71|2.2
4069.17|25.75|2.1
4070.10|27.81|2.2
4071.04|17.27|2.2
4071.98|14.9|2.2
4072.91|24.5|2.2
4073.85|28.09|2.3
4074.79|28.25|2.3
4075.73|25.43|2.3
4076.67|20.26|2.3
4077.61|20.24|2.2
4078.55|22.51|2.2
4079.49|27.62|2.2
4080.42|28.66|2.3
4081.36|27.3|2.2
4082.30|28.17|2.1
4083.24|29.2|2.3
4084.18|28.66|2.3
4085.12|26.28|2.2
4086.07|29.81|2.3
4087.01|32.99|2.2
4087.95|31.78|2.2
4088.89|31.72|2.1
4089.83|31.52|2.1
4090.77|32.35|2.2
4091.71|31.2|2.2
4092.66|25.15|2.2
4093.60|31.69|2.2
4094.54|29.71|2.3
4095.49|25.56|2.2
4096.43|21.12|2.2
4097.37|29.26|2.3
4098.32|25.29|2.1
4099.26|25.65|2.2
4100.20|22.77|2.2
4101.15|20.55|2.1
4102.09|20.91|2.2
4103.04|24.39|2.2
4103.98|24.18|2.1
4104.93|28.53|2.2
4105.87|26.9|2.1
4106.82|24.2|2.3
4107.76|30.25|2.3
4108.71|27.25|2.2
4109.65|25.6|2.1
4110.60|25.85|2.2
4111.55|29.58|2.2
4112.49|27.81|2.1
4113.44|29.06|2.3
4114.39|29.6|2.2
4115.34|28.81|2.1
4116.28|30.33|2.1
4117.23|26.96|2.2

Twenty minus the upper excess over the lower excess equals -9.3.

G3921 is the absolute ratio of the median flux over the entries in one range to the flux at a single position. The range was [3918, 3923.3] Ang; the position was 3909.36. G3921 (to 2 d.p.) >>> 0.80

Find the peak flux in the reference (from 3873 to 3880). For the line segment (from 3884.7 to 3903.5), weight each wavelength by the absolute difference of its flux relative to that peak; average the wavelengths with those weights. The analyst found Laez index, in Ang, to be 3892.1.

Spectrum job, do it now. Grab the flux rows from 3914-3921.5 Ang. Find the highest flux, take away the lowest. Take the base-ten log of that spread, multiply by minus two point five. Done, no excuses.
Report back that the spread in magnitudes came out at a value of -2.8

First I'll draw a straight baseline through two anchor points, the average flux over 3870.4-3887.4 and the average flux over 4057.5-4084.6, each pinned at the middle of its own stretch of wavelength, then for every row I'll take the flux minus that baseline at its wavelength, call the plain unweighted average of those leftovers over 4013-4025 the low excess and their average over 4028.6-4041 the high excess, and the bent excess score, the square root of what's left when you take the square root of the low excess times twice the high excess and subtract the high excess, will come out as 1.17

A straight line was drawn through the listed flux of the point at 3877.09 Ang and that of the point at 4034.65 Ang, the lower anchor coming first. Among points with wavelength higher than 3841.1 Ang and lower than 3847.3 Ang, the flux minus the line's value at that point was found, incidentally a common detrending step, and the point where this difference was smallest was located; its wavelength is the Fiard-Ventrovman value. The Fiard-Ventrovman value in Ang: 3841.54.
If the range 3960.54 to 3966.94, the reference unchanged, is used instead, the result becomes 3961.92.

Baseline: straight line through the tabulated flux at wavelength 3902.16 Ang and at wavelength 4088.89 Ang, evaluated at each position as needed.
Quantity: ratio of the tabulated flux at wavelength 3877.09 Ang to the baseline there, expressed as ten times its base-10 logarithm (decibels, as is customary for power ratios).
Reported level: 1.01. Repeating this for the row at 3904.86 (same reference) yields -0.16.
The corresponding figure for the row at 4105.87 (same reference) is -0.92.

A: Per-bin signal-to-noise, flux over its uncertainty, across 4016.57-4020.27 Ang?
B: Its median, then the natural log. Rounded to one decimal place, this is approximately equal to 2.4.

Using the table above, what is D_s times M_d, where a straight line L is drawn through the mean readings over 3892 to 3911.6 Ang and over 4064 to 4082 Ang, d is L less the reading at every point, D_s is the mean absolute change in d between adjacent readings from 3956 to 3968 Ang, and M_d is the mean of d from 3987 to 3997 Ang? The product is -16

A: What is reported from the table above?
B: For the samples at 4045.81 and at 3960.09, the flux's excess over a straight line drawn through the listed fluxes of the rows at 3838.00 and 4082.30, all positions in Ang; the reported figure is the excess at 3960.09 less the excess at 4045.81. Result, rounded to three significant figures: 10.3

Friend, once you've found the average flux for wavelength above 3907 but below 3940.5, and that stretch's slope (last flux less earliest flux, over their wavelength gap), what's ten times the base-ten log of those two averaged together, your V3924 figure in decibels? 8.5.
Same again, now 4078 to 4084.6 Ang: 11.5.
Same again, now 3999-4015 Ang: 11.0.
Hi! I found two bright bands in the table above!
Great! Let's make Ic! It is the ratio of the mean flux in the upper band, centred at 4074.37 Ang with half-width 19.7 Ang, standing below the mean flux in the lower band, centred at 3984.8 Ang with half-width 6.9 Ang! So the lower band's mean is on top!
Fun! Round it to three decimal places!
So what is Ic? 0.920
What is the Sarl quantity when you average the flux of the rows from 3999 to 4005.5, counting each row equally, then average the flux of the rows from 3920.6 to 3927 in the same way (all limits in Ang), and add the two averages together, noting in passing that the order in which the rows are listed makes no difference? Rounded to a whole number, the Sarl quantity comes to 39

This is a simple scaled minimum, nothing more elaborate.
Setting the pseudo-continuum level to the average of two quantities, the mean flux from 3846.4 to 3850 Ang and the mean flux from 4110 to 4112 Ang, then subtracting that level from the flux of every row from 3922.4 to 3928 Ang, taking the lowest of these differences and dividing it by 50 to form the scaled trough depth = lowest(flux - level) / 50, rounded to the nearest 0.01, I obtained -0.23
